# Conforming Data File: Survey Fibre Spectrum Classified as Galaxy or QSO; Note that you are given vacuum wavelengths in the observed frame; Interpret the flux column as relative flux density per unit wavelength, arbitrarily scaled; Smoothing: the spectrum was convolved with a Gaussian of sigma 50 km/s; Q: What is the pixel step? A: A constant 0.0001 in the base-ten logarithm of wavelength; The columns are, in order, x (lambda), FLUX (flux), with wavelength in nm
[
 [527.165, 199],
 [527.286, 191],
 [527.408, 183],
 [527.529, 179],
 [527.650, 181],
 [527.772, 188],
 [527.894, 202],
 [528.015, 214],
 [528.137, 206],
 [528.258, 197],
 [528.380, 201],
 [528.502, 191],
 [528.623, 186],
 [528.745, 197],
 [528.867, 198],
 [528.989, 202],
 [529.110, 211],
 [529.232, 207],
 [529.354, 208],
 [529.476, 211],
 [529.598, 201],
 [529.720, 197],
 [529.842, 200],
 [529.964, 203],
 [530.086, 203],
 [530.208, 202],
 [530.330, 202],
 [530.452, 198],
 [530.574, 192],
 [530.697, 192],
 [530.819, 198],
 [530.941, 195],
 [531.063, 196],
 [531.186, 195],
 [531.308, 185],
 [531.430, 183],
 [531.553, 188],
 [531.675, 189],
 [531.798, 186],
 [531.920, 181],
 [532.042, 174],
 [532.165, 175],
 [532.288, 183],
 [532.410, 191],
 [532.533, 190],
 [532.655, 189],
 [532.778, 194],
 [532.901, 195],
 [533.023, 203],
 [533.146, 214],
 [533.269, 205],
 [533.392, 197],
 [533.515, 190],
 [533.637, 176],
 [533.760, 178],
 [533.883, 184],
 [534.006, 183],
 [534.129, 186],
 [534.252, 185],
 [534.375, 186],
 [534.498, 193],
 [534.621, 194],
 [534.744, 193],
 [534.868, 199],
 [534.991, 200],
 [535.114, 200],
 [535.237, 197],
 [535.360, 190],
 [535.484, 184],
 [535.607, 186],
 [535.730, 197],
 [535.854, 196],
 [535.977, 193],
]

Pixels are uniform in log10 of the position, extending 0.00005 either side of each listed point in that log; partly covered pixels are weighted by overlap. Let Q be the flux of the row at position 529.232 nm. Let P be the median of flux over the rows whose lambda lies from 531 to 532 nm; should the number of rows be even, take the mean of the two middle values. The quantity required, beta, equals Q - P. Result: 20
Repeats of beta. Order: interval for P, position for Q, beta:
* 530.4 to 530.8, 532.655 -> -3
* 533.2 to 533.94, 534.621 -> 7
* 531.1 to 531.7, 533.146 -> 26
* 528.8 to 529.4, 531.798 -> -21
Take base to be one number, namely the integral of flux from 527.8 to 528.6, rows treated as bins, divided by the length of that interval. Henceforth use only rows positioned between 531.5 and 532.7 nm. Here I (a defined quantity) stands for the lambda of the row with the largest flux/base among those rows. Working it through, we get 532.410 nm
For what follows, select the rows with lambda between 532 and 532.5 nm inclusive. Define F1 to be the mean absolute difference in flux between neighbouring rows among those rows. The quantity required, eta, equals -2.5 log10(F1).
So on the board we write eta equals -1.9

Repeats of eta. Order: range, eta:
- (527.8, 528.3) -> -2.5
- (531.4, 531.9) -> -1.2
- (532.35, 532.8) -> -0.9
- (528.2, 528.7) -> -2.0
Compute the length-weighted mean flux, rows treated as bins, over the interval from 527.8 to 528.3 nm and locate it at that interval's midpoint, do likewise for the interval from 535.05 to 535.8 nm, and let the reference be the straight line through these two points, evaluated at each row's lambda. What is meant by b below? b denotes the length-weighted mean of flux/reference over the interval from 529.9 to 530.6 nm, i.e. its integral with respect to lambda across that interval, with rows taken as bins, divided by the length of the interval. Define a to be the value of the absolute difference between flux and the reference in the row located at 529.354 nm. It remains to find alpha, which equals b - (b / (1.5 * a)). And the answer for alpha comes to 0.89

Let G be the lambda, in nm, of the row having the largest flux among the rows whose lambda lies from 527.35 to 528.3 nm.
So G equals 528.015 nm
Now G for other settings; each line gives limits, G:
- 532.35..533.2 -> 533.146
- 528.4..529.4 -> 529.110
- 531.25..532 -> 531.675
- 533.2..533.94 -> 533.269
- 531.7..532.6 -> 532.410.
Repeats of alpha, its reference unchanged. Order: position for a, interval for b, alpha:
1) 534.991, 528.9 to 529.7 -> 0.92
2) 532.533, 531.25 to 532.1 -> 0.84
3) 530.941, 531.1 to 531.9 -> 0.80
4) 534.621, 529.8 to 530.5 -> -1.02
